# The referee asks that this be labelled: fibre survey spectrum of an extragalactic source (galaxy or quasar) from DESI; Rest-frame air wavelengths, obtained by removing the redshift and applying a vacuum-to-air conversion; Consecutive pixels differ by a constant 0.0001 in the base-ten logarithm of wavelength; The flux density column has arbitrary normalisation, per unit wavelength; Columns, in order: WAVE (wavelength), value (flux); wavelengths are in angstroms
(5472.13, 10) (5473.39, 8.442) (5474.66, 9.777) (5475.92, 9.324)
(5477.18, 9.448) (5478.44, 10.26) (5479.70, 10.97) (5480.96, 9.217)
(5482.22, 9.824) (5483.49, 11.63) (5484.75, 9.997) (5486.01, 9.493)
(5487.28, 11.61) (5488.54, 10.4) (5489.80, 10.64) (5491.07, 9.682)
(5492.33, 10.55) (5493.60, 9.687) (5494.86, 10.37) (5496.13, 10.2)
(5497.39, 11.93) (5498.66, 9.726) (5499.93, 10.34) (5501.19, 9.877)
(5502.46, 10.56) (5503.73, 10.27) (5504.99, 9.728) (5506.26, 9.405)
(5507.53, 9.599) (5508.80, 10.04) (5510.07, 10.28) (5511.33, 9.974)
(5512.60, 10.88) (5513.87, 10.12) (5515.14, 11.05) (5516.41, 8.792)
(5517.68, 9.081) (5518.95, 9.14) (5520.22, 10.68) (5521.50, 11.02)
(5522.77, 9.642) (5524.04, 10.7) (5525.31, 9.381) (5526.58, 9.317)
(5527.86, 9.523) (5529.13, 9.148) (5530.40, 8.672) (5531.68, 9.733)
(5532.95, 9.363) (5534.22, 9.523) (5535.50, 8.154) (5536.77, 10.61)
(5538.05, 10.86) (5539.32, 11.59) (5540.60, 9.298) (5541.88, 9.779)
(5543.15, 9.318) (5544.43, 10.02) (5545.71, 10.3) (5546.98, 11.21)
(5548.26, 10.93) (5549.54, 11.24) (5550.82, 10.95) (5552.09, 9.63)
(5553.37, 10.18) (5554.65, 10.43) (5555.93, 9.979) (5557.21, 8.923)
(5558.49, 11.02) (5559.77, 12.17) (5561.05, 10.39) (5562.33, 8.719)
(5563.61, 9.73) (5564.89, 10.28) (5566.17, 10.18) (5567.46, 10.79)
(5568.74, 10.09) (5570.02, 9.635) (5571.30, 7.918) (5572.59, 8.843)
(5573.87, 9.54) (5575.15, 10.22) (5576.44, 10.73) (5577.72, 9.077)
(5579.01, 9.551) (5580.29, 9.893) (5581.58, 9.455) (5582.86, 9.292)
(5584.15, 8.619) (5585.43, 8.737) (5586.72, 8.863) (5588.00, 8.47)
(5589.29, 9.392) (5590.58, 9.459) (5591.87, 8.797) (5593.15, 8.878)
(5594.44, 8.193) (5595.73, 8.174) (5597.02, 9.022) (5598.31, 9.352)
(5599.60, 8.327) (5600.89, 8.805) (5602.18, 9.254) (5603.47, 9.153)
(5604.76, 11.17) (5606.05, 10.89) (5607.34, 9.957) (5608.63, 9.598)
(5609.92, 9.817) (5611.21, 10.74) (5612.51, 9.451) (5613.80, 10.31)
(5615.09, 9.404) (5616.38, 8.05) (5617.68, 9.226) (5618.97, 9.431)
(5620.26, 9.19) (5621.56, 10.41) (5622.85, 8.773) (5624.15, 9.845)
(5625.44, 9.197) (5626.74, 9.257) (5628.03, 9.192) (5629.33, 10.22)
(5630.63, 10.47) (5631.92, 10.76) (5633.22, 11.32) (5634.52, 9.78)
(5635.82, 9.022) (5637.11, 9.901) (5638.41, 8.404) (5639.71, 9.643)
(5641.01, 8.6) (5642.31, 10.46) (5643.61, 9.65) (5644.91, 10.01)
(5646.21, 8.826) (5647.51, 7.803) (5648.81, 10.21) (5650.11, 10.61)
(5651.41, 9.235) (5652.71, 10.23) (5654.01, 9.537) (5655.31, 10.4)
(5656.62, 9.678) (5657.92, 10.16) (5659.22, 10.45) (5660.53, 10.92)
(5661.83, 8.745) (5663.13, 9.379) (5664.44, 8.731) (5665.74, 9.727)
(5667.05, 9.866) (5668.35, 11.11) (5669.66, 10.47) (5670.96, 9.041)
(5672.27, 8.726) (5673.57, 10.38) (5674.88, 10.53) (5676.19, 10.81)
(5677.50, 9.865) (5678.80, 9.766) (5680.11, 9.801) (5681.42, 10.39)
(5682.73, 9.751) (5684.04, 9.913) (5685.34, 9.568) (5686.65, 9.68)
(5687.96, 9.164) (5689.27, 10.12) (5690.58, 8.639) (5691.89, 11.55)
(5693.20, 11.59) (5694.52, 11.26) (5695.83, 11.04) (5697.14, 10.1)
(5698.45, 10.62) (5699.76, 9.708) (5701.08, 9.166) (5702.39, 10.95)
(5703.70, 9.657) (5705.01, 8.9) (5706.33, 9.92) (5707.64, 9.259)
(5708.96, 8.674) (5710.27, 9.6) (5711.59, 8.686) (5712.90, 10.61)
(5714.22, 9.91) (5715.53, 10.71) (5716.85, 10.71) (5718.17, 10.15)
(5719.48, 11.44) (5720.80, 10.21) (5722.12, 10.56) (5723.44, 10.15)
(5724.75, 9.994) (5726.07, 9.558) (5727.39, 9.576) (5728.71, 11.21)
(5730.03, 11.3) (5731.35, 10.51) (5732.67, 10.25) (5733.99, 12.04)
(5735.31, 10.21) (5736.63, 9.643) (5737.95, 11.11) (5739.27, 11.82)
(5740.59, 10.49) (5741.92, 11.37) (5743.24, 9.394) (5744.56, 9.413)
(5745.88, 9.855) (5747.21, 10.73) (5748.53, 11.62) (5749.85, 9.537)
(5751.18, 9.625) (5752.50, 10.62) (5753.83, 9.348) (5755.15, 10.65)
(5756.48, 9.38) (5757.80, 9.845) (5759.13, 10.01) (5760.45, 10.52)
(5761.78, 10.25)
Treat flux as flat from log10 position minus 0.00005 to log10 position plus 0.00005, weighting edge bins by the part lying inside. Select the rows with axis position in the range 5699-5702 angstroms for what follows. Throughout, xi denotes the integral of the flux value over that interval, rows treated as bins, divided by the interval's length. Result 9.6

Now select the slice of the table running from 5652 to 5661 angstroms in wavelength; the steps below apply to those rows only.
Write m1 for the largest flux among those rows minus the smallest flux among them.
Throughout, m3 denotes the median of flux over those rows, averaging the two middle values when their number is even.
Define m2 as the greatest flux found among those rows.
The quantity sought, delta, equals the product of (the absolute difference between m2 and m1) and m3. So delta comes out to 98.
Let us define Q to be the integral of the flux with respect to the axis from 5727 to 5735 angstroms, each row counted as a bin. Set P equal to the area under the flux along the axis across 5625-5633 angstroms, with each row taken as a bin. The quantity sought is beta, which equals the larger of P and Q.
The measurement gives 86.6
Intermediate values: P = 80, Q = 87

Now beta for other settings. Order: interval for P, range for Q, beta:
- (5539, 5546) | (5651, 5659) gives 79.4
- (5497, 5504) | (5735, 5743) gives 85.8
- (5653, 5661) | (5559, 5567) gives 82.1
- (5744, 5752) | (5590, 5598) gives 81.2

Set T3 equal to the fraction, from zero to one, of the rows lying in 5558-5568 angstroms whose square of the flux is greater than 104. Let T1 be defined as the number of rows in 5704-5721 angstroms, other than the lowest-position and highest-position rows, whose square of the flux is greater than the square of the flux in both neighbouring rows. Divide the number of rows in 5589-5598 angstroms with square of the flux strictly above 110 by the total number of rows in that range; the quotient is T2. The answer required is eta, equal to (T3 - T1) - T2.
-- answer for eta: -3.4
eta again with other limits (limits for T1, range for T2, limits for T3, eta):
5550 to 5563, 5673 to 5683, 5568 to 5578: -2.0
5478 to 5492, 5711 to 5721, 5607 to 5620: -4.3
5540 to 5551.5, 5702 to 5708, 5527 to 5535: -3.2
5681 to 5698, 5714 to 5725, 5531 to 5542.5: -4.1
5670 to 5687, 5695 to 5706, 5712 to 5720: -2.7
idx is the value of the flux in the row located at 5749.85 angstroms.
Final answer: 9.537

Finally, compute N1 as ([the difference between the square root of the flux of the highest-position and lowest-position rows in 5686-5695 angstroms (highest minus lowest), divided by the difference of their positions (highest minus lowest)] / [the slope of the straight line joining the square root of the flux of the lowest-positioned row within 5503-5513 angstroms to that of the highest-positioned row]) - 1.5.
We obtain 1.4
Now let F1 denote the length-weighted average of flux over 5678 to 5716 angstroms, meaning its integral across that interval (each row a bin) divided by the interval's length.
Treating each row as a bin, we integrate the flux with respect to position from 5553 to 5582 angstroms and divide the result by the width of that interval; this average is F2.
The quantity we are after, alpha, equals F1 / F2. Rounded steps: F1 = 9.95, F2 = 9.9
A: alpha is 1.01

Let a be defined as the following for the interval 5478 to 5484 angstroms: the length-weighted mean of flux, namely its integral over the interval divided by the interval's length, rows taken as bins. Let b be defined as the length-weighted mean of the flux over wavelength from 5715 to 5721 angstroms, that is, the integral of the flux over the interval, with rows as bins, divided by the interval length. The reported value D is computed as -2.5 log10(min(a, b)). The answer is -2.54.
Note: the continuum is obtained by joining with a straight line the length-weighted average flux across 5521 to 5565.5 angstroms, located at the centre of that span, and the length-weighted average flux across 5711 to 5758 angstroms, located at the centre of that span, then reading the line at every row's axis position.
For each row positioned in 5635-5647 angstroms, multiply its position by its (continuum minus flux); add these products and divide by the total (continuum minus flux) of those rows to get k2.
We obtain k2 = 5640.5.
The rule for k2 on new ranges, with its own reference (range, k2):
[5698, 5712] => 5707.4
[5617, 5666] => 5641.2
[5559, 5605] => 5590.2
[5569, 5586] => 5578.1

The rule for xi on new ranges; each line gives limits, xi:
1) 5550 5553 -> 10.4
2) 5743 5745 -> 9.4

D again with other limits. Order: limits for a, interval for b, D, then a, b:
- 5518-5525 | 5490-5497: -2.52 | 10.1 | 10.2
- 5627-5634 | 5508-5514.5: -2.53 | 10.3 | 10.2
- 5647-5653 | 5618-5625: -2.45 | 9.6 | 9.5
